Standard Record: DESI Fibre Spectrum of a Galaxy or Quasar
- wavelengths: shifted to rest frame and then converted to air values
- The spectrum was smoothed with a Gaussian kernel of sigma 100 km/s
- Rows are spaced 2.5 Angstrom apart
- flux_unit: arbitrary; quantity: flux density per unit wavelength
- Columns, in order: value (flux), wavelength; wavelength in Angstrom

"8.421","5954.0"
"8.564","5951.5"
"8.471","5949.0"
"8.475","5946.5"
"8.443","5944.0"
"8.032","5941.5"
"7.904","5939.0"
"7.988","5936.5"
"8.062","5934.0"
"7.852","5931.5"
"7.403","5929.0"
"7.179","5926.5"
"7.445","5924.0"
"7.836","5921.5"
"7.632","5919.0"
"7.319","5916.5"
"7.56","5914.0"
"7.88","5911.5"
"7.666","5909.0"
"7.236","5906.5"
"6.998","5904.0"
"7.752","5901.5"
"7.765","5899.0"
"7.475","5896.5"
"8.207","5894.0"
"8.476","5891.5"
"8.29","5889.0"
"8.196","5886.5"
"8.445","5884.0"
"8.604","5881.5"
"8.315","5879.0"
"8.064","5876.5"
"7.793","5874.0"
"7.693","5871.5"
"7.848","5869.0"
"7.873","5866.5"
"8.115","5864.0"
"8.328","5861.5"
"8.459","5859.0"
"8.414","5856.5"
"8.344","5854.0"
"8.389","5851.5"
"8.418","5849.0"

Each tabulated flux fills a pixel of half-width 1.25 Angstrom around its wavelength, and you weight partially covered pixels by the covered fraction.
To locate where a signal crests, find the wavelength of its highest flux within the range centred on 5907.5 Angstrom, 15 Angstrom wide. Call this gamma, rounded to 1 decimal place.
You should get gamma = 5911.5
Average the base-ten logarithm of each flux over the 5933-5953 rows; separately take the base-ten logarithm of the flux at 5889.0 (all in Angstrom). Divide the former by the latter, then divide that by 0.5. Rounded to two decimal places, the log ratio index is 1.99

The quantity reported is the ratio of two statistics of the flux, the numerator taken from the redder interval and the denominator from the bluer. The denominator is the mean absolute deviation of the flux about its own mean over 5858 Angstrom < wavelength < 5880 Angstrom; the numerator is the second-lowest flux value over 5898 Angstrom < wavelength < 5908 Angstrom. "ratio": 32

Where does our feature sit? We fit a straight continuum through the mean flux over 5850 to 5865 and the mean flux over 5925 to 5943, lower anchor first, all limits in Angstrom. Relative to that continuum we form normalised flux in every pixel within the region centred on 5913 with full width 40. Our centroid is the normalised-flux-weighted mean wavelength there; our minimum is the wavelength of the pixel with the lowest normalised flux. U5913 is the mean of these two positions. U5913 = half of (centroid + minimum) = 5908.4 Angstrom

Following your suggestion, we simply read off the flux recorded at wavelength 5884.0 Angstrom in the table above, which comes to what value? 8.445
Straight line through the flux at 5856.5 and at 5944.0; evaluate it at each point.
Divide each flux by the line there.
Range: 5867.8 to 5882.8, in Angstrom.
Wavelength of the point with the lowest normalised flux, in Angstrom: 5871.5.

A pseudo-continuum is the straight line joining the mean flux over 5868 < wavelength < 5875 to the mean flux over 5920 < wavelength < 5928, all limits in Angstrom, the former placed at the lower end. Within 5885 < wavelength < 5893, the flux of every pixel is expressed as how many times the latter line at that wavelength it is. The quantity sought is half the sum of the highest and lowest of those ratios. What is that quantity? 1.09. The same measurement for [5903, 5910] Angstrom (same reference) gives 0.97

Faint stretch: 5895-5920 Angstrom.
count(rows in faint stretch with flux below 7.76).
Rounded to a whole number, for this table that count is 8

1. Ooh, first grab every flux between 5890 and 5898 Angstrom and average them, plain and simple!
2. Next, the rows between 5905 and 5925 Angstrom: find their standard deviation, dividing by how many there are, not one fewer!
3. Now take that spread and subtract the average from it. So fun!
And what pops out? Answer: -7.84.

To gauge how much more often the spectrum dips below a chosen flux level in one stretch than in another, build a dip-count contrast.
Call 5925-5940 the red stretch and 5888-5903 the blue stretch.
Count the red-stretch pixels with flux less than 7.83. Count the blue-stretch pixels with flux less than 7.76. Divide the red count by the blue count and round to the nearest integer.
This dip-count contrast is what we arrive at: 1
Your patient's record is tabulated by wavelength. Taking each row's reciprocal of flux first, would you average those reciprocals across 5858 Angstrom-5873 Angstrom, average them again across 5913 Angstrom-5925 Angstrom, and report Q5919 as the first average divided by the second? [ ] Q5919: 0.94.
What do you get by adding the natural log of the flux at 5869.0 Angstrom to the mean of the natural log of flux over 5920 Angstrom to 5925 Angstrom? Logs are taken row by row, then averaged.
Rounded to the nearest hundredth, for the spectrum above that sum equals 4.09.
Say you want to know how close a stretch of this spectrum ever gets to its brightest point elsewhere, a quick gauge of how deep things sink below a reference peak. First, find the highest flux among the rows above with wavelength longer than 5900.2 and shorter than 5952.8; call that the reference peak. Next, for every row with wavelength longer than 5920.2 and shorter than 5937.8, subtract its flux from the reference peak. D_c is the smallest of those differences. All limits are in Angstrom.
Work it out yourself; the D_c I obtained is 0.50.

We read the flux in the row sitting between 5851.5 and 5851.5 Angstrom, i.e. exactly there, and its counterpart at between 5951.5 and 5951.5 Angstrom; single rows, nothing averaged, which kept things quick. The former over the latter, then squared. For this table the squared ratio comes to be 0.96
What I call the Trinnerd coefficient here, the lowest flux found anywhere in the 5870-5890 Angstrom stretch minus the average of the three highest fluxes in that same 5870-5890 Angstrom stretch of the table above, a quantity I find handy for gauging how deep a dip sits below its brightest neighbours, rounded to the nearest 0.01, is -0.76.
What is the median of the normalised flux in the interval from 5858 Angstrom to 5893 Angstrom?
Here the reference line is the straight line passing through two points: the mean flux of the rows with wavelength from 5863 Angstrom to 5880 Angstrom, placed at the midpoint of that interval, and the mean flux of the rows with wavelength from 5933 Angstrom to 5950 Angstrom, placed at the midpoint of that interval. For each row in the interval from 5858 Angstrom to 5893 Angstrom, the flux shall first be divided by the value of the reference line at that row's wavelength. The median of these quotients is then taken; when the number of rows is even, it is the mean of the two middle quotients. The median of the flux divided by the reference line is 1.03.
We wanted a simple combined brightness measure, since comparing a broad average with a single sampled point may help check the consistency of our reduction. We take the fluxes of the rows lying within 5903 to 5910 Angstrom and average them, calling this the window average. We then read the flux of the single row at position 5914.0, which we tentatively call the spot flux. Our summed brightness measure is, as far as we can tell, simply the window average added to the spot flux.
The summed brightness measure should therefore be 14.9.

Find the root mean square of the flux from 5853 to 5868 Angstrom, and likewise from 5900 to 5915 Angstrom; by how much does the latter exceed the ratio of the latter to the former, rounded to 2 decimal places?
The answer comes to 6.61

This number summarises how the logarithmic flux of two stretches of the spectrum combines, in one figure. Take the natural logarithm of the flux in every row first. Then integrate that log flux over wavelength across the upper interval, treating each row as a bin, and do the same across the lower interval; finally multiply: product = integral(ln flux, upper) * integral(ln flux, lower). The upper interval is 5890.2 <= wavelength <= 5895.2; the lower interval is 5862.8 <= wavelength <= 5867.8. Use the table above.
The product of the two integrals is 110.2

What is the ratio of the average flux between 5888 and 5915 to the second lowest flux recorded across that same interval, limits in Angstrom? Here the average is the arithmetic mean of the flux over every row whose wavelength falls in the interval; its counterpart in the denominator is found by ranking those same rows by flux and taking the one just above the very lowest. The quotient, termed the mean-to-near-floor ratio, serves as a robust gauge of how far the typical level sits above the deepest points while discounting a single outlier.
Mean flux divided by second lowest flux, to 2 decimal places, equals 1.07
